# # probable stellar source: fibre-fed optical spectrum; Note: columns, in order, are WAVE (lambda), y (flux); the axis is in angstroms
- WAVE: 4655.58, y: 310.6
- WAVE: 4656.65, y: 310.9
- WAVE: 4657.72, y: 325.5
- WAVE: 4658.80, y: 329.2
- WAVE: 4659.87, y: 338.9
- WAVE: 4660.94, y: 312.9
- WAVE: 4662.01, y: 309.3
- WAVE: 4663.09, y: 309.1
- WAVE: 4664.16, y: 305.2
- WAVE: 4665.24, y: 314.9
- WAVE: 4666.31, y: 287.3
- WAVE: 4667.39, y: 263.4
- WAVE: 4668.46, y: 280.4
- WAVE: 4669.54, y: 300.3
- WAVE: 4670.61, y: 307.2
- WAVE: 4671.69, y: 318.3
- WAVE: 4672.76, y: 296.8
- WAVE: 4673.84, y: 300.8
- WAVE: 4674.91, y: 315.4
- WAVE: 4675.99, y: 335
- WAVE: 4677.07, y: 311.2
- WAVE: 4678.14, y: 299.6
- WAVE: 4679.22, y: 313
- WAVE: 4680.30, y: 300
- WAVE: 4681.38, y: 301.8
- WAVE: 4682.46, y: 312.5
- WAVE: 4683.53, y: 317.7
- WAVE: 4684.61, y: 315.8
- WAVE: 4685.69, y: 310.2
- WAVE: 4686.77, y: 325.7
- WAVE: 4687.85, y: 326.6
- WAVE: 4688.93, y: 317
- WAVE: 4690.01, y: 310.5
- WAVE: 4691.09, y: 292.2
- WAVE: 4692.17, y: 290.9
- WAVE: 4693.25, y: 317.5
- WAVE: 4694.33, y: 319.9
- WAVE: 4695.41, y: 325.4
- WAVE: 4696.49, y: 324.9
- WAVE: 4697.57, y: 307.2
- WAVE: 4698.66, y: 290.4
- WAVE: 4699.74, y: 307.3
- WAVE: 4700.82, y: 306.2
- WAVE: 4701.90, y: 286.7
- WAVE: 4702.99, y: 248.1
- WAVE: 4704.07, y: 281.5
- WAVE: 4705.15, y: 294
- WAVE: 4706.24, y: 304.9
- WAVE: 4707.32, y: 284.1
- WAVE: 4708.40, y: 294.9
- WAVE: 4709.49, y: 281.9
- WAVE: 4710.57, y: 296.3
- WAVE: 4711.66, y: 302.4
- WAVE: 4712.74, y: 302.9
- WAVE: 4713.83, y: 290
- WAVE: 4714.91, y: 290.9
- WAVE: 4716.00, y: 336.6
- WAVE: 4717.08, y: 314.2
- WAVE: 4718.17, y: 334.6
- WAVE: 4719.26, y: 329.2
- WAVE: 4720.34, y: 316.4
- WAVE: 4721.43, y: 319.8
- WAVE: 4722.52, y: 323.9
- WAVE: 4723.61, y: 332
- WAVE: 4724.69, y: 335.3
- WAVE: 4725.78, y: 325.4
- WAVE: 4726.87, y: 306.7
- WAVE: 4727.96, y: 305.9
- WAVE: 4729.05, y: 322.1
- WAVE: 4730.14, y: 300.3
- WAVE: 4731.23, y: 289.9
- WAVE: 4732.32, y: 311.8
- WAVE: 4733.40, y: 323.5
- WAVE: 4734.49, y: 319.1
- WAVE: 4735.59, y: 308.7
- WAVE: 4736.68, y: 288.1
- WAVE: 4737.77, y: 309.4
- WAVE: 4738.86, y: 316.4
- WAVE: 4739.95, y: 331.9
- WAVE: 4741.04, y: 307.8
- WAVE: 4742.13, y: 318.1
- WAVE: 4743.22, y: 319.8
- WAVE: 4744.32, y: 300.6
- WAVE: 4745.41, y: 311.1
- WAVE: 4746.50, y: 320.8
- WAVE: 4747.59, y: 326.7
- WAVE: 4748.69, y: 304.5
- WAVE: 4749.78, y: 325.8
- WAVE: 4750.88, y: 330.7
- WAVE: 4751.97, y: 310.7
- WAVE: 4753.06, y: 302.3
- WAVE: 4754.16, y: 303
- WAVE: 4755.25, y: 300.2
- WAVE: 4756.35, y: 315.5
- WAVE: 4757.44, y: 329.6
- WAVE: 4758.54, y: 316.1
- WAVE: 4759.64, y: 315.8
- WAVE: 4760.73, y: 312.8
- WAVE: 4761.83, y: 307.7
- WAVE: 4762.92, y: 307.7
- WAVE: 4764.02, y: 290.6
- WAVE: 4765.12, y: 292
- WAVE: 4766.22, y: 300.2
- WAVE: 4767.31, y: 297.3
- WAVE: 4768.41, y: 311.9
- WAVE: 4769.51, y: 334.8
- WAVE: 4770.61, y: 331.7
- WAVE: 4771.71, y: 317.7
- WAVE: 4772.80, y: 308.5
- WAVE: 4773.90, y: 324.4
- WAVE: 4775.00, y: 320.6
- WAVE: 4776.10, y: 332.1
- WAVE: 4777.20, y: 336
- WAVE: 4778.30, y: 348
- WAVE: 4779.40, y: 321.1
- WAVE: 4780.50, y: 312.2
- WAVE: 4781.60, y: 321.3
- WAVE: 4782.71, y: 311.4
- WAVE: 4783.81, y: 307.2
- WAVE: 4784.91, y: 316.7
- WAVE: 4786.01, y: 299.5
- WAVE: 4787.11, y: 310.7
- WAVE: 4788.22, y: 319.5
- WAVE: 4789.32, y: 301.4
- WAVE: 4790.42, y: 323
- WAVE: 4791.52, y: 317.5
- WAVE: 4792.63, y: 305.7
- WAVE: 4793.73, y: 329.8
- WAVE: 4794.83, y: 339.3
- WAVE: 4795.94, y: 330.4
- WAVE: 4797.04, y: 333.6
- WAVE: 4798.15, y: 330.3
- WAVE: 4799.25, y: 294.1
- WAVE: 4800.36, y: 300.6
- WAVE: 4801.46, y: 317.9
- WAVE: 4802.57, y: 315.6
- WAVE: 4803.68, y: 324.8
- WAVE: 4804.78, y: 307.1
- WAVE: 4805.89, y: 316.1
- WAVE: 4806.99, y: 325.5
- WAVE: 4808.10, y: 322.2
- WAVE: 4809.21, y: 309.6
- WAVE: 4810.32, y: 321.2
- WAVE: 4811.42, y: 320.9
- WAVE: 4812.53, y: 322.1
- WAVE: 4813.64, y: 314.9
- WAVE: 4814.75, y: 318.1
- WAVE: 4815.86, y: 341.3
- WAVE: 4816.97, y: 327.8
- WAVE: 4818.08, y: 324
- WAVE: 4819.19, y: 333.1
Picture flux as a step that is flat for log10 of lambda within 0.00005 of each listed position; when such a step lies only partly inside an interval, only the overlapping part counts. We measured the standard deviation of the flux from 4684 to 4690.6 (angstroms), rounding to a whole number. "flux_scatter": 7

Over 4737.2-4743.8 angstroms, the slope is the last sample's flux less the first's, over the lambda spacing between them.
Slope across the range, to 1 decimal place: 1.9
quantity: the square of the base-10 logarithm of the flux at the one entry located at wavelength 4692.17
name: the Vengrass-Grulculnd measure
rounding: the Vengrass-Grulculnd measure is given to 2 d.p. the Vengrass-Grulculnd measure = 6.07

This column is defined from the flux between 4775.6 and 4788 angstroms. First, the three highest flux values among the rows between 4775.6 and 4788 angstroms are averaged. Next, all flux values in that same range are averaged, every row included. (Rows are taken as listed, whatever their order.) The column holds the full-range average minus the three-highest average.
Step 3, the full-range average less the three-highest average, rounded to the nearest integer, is -19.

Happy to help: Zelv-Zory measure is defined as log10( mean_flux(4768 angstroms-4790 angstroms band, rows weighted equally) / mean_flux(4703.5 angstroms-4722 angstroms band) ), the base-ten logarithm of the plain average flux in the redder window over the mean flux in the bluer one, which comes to 0.021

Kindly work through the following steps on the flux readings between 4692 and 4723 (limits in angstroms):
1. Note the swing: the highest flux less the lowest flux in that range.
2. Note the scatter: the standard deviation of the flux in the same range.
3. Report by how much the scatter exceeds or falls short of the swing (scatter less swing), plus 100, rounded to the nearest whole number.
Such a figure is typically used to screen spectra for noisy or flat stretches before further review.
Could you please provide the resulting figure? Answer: 31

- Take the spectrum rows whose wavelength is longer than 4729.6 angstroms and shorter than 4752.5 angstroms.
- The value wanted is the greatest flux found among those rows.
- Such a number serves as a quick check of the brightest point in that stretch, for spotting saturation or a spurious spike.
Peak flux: 331.9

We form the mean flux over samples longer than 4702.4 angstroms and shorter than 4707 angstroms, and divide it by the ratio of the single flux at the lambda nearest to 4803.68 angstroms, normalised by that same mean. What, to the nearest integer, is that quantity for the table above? 245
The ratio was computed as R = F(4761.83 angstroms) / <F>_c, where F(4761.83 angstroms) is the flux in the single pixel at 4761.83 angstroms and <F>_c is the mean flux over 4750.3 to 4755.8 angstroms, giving 0.99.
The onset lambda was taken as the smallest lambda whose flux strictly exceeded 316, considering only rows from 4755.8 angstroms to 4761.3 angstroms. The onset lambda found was 4757.44 angstroms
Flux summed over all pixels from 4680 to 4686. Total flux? 1858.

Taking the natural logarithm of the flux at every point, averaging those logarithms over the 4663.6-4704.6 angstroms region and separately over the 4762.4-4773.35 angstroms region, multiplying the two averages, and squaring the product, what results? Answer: 1075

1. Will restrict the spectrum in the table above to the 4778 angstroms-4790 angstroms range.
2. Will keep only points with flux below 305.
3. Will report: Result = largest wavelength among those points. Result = 4789.32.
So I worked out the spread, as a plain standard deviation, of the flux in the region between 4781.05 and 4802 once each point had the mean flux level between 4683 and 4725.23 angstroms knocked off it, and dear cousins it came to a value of 13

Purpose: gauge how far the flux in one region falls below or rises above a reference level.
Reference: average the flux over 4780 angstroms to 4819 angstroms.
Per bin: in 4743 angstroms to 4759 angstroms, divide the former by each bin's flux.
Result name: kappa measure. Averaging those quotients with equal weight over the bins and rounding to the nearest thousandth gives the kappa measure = 1.013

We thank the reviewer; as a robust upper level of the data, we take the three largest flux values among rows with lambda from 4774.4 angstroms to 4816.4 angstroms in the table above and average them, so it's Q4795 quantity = 343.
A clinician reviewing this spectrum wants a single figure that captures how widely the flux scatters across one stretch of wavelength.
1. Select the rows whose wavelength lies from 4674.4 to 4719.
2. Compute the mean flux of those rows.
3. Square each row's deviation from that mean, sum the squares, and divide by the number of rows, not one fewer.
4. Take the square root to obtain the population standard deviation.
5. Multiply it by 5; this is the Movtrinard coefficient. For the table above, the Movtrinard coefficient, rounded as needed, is 86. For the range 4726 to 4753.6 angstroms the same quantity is 57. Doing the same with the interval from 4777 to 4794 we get 62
